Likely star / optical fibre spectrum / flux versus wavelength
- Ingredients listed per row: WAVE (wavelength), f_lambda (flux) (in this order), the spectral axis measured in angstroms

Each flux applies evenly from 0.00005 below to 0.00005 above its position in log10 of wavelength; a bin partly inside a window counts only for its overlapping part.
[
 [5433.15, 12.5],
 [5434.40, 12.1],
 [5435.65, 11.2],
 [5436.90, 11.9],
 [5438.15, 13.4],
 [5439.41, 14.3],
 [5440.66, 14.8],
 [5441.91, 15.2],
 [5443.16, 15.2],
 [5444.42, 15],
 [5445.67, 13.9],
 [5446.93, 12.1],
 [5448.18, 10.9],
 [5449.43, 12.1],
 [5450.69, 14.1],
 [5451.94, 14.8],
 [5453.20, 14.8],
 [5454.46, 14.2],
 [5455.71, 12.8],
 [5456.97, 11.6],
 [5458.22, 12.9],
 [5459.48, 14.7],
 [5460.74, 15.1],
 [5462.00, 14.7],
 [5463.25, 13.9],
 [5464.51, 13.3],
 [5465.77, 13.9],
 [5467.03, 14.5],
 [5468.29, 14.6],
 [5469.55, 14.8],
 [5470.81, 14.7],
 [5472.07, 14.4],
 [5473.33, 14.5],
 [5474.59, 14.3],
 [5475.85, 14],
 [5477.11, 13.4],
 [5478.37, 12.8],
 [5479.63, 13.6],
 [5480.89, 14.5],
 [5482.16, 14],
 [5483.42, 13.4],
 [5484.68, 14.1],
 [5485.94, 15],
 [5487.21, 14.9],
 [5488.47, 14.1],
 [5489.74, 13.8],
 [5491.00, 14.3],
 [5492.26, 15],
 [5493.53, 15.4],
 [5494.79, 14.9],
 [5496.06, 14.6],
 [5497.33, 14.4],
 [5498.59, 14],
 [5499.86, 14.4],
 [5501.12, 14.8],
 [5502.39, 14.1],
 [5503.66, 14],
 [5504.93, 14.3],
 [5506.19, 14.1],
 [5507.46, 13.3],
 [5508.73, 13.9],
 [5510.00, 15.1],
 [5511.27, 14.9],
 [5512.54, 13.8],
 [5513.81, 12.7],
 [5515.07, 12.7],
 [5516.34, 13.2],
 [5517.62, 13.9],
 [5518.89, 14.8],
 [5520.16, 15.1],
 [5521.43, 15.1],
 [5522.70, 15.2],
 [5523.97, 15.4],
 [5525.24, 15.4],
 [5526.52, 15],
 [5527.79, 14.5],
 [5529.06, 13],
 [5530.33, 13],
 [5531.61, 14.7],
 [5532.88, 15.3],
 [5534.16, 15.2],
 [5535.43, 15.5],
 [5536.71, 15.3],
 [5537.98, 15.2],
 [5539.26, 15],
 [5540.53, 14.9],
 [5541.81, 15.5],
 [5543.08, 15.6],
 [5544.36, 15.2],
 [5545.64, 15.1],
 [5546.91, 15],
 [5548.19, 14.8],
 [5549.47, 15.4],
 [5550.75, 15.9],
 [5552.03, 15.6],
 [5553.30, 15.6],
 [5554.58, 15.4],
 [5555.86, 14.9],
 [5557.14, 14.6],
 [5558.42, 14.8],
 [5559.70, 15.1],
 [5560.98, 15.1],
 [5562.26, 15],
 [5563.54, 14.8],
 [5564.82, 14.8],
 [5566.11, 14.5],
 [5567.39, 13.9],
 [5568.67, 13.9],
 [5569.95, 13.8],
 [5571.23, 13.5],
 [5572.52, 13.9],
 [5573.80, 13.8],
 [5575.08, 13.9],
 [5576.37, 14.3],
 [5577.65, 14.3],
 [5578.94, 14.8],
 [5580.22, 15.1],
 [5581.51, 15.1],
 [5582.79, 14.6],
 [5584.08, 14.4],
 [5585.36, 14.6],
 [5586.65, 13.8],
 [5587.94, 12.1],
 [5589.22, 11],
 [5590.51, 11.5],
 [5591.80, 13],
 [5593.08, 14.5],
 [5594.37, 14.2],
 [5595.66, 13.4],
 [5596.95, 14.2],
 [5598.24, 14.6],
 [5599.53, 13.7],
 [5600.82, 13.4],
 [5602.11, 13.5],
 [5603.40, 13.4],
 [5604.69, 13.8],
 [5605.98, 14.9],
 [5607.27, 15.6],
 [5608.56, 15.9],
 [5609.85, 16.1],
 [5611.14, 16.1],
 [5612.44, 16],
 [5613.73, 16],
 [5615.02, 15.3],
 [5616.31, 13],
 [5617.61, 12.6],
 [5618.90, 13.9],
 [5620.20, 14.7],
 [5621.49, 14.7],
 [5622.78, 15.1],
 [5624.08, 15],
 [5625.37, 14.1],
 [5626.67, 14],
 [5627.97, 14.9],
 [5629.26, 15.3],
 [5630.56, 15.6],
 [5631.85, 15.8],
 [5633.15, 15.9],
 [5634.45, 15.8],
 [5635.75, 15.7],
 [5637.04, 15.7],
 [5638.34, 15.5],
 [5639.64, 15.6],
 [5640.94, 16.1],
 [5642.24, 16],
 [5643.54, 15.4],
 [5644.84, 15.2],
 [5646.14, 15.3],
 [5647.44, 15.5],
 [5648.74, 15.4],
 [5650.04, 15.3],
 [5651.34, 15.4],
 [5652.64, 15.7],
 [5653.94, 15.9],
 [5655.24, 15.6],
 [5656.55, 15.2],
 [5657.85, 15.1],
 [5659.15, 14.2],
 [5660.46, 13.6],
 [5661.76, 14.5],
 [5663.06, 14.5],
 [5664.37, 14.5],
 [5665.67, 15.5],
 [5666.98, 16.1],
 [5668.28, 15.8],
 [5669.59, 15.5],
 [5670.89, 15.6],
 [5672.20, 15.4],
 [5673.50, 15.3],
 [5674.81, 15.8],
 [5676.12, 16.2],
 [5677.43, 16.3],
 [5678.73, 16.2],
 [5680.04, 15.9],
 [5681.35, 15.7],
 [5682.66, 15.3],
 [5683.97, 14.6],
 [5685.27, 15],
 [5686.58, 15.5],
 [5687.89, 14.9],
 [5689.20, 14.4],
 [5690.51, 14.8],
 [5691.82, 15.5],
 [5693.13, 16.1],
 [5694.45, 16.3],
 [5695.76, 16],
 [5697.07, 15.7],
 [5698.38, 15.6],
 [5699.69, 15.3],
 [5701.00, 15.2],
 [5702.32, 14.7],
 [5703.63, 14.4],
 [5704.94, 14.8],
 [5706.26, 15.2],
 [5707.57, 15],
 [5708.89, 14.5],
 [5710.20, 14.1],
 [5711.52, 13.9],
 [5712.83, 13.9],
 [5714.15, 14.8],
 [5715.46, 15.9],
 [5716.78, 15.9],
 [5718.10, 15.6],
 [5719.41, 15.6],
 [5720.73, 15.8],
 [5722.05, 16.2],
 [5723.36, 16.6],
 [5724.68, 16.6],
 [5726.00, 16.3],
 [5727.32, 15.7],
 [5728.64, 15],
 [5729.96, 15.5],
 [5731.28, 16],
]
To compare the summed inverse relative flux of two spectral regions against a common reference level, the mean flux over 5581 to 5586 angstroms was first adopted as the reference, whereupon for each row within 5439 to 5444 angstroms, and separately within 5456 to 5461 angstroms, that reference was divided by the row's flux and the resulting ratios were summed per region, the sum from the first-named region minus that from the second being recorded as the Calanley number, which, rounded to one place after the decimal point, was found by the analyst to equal -0.4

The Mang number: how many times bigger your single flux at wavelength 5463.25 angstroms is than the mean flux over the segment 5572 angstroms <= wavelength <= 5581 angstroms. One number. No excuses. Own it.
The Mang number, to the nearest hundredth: 0.97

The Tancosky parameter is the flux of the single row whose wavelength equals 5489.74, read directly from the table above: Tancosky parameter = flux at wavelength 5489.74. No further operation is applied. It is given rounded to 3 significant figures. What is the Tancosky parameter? 13.8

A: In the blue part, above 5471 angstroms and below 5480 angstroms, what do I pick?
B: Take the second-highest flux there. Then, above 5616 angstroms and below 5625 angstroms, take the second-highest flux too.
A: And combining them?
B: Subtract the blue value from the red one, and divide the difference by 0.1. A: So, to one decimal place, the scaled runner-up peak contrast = 6.0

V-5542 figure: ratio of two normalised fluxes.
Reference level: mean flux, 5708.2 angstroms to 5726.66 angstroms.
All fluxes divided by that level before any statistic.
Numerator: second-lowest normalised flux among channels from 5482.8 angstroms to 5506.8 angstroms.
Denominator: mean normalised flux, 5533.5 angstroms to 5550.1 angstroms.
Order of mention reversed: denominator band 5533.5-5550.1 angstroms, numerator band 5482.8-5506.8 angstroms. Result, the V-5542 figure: 0.91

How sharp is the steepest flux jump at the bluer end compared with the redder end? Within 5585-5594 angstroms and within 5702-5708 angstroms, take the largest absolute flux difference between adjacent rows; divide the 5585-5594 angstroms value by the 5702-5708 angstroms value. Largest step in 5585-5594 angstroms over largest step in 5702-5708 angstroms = 4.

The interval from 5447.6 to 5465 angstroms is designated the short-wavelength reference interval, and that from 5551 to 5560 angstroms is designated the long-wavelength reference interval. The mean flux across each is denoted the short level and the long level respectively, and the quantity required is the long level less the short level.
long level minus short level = 1.6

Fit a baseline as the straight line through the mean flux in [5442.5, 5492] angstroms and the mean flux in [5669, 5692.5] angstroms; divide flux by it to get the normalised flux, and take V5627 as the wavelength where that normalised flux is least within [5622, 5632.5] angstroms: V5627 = 5626.67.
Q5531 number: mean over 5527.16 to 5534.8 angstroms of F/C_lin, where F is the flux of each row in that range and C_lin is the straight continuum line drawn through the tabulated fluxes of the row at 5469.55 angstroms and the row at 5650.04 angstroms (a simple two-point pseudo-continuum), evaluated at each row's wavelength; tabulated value 0.95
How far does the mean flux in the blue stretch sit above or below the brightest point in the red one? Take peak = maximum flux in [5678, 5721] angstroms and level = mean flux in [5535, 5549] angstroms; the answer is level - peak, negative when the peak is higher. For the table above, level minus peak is -1.1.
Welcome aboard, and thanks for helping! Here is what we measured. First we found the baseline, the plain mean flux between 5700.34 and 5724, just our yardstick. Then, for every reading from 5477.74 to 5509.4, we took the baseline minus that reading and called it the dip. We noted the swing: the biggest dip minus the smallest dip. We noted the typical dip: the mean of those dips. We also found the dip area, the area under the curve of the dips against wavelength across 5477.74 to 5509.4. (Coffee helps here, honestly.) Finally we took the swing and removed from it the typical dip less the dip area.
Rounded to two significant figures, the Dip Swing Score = 30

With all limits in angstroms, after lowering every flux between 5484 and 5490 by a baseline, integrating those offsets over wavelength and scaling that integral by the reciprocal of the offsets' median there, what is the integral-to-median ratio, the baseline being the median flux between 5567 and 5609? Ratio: 15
